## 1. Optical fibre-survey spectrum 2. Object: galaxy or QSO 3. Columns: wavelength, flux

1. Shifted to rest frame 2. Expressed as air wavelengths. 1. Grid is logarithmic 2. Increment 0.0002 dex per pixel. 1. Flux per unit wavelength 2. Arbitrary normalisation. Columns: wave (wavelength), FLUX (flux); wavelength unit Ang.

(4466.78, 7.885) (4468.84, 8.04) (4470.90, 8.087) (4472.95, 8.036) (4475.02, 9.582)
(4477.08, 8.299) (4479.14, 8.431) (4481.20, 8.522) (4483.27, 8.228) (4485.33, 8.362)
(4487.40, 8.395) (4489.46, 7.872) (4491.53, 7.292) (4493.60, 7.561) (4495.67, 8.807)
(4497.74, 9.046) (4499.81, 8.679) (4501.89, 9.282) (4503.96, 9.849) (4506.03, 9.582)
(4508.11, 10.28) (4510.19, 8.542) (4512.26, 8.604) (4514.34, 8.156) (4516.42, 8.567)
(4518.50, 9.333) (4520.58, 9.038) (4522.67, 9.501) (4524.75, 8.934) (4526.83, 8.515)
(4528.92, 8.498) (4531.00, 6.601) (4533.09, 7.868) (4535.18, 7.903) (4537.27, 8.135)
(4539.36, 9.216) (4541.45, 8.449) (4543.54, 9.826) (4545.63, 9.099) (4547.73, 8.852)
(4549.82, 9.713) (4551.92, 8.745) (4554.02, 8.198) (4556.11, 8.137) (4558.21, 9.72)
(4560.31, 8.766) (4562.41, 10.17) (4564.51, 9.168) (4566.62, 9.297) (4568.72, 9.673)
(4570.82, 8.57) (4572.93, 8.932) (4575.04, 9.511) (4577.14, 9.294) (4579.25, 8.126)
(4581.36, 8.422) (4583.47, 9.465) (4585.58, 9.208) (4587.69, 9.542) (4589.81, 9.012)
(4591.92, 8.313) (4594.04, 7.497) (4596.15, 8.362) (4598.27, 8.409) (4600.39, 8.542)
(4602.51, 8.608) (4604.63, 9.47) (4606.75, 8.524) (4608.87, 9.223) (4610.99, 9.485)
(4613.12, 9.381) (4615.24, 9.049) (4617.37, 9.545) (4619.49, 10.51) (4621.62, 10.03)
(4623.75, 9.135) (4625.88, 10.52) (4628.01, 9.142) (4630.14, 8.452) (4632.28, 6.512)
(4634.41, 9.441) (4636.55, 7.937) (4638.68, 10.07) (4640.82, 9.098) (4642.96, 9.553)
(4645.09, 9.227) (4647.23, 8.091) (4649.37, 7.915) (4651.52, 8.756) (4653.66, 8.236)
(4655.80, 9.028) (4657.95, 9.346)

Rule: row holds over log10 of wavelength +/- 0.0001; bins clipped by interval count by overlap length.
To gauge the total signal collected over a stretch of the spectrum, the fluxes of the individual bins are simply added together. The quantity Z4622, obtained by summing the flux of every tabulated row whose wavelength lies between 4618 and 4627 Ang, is 40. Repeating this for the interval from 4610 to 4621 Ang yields 48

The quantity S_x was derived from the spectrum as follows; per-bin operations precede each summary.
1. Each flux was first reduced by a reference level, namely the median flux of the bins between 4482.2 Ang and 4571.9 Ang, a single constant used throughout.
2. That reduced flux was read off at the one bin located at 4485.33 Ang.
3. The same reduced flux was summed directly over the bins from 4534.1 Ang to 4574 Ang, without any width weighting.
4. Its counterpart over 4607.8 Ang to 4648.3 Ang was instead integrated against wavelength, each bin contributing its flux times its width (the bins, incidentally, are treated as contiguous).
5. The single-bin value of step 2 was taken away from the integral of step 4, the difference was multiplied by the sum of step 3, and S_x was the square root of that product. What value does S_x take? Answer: 9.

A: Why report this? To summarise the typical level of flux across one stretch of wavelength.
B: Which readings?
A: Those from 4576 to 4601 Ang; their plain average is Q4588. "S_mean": 8.7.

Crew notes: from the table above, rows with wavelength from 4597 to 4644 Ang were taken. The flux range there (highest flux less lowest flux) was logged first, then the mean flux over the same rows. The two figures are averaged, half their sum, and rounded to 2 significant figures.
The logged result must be 6.6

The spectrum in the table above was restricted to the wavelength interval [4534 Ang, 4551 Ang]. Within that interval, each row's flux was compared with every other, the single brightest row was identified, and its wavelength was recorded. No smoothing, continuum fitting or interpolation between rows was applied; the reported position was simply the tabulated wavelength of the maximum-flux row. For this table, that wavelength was 4543.54 Ang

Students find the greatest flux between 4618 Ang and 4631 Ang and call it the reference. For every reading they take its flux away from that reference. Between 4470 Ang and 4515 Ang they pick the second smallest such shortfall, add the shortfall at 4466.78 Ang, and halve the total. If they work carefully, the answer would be 1.65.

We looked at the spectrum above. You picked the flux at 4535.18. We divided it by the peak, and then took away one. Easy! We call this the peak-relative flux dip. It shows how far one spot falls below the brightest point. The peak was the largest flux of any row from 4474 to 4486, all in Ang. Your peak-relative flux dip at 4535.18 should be -0.18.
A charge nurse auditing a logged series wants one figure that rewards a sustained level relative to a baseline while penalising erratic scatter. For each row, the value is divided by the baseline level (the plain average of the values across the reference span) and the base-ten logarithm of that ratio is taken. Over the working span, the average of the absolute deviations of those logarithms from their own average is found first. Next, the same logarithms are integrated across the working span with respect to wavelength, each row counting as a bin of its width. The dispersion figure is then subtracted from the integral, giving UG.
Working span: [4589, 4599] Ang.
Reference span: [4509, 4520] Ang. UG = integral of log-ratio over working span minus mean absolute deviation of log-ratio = -0.2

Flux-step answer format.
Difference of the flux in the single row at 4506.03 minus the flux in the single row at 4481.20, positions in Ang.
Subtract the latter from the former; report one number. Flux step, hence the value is 1.1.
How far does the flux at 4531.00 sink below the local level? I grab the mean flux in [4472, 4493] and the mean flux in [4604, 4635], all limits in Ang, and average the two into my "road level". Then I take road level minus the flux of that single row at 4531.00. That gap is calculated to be 2.2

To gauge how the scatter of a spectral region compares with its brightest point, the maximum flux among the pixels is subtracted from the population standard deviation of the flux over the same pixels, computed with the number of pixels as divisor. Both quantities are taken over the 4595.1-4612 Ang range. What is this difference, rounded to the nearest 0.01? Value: -9.04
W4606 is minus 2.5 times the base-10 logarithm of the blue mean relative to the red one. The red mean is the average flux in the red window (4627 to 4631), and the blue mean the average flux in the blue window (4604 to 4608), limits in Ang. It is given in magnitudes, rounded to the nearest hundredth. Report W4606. -0.02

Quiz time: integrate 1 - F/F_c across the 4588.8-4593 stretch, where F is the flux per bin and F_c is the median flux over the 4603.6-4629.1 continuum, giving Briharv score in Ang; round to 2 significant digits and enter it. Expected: 0.34 Ang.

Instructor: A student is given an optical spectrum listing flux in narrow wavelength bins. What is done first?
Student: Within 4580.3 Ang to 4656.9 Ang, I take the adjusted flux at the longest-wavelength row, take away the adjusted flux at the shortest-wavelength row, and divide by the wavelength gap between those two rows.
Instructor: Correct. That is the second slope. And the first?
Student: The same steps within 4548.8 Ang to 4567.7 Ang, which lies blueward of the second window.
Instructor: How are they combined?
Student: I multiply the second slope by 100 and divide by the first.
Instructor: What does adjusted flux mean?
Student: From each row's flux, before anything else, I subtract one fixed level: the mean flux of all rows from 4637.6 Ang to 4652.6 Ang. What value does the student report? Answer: -33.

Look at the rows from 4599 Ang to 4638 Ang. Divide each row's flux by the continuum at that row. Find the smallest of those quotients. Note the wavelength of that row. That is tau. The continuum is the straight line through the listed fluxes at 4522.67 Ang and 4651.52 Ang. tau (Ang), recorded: 4632.28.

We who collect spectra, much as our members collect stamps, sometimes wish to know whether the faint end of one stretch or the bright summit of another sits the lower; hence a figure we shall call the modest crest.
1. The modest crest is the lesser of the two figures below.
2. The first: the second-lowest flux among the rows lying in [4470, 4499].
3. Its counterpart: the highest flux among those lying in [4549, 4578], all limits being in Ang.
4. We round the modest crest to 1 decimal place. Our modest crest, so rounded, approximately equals 7.6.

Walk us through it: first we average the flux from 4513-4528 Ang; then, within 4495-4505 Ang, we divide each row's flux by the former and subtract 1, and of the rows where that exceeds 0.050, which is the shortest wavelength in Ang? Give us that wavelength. 4503.96 Ang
